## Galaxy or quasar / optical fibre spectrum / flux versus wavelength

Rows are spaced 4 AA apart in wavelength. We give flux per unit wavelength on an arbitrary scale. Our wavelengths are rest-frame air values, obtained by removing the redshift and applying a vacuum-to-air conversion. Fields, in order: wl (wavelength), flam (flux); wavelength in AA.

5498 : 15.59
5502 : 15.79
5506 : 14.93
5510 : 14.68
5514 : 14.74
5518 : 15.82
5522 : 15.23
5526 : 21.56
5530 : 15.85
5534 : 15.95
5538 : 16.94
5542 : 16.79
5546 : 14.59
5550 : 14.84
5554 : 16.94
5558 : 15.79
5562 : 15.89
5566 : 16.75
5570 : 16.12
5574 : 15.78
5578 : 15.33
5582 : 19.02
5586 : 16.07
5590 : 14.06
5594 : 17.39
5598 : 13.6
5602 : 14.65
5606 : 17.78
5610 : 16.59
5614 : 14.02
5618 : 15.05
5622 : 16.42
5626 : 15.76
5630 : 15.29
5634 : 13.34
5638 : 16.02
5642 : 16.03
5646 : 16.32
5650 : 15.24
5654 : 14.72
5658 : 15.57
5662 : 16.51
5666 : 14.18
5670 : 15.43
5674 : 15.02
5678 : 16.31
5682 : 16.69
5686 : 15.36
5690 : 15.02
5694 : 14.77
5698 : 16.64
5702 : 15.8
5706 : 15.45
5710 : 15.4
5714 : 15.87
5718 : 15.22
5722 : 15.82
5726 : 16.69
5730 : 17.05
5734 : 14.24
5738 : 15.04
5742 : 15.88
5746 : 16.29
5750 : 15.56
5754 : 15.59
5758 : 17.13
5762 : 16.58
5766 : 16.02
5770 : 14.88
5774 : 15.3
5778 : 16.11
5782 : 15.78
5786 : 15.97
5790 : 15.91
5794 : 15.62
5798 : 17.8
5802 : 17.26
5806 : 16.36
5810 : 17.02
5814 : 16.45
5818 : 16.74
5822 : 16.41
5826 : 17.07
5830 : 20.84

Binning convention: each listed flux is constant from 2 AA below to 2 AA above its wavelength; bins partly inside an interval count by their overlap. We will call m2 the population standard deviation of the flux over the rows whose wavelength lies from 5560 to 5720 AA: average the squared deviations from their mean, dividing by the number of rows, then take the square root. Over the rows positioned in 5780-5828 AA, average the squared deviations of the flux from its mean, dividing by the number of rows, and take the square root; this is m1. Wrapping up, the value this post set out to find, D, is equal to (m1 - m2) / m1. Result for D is -0.7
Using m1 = 0.64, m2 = 1.1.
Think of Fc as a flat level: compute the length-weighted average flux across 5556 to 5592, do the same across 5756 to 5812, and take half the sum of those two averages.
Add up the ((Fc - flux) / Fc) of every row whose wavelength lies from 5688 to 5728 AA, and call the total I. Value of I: 0.3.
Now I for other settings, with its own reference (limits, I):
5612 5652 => 0.5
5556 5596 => 0.0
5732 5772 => 0.3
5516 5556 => -0.2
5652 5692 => 0.4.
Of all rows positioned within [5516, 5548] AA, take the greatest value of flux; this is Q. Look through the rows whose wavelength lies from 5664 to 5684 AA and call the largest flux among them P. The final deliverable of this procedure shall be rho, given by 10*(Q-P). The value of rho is 49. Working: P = 16.69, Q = 21.56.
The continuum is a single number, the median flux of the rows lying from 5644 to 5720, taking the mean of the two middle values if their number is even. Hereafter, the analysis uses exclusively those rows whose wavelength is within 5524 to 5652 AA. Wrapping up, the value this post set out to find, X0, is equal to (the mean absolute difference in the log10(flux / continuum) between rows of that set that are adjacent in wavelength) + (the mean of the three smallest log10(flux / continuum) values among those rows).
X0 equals -0.011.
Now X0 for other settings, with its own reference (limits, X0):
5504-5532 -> 0.038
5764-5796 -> 0.008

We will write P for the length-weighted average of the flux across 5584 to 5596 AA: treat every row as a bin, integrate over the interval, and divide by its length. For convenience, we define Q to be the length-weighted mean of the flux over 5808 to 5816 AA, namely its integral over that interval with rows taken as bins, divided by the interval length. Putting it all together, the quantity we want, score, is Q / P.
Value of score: 1.06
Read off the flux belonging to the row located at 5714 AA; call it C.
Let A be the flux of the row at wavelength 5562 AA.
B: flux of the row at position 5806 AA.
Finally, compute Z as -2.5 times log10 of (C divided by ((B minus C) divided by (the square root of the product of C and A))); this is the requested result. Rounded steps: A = 15.89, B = 16.36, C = 15.87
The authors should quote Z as -6.78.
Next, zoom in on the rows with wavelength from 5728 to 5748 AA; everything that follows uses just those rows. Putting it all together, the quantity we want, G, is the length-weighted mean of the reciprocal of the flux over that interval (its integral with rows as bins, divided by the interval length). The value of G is 0.0639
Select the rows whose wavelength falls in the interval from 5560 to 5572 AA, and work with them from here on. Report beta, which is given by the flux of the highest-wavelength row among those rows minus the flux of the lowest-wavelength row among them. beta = 0.2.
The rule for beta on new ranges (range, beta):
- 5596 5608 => 4.2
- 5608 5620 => -1.5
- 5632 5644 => 2.7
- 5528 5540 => 1.1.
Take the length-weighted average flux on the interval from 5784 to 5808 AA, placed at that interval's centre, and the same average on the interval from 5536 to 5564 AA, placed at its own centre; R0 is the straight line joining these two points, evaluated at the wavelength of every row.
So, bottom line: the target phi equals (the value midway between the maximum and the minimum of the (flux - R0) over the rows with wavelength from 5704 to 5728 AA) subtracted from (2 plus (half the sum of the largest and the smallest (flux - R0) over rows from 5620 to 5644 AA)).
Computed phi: 1.1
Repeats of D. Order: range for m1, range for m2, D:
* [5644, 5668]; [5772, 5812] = 0.1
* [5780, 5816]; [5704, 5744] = -0.1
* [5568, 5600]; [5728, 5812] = 0.5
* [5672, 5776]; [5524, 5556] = -1.8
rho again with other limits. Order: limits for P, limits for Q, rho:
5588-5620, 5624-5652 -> -15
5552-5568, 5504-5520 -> -11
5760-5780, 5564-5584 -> 24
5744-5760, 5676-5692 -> -4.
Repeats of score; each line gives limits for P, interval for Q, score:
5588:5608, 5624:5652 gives 1.00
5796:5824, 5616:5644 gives 0.91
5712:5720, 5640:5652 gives 1.02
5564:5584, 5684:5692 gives 0.92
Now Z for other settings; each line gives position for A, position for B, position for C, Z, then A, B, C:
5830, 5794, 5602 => -6.05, 20.84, 15.62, 14.65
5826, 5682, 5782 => -6.14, 17.07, 16.69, 15.78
